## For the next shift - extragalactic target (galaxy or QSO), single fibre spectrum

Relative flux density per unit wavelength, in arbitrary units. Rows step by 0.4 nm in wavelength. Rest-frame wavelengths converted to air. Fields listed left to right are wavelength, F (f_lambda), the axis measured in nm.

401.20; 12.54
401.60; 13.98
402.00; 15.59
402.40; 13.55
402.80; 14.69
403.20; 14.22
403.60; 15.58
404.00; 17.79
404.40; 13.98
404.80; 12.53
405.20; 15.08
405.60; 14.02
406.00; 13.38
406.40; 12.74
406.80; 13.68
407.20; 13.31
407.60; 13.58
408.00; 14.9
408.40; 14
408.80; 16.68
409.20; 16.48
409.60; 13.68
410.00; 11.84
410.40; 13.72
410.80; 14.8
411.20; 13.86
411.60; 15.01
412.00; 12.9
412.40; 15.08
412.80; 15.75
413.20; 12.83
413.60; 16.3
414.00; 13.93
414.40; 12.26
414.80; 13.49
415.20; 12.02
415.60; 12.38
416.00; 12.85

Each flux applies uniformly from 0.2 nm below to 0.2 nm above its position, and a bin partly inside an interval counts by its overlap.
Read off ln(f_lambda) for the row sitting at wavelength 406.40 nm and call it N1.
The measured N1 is 2.54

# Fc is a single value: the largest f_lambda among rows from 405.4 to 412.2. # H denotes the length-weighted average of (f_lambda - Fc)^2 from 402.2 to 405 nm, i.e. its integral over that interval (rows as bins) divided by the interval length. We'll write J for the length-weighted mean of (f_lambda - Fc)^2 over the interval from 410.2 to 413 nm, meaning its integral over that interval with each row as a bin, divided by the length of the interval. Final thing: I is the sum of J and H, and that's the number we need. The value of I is 13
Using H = 6.7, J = 5.8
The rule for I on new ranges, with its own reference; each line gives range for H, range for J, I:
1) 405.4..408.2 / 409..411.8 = 17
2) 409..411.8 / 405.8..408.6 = 17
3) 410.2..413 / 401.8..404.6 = 10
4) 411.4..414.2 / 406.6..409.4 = 12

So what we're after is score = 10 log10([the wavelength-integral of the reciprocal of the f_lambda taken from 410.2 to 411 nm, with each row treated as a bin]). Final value -12.5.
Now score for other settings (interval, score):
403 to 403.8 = -12.7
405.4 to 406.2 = -12.3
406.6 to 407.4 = -12.3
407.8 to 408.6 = -12.6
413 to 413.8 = -12.5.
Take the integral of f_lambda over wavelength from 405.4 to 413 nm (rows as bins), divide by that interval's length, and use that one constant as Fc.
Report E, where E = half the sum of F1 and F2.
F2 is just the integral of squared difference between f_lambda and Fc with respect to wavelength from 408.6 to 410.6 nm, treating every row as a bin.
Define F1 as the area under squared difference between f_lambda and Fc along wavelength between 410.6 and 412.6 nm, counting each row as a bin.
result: 4.2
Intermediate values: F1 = 1.4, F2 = 7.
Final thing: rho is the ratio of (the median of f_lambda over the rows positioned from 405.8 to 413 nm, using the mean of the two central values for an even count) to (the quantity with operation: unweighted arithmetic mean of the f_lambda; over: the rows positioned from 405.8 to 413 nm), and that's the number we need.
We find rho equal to 0.97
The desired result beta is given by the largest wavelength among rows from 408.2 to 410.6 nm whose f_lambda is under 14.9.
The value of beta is 410.40 nm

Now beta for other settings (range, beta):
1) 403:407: 406.80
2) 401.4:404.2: 403.20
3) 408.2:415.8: 415.60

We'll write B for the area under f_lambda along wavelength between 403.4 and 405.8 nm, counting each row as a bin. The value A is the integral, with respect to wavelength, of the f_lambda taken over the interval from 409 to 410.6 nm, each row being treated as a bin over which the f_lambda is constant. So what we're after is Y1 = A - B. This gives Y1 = -13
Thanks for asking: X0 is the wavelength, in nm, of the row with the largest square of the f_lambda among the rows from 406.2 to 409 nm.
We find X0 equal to 408.80 nm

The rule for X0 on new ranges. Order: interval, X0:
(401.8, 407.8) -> 404.00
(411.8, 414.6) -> 413.60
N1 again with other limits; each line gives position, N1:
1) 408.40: 2.64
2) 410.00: 2.47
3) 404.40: 2.64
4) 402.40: 2.61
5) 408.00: 2.70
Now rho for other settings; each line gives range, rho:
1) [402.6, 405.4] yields 0.99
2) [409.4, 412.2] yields 1.00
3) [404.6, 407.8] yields 1.00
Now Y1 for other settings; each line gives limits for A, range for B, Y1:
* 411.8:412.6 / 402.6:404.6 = -19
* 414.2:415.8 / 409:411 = -8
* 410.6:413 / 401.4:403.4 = 6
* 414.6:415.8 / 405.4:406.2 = 4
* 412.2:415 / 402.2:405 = -1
